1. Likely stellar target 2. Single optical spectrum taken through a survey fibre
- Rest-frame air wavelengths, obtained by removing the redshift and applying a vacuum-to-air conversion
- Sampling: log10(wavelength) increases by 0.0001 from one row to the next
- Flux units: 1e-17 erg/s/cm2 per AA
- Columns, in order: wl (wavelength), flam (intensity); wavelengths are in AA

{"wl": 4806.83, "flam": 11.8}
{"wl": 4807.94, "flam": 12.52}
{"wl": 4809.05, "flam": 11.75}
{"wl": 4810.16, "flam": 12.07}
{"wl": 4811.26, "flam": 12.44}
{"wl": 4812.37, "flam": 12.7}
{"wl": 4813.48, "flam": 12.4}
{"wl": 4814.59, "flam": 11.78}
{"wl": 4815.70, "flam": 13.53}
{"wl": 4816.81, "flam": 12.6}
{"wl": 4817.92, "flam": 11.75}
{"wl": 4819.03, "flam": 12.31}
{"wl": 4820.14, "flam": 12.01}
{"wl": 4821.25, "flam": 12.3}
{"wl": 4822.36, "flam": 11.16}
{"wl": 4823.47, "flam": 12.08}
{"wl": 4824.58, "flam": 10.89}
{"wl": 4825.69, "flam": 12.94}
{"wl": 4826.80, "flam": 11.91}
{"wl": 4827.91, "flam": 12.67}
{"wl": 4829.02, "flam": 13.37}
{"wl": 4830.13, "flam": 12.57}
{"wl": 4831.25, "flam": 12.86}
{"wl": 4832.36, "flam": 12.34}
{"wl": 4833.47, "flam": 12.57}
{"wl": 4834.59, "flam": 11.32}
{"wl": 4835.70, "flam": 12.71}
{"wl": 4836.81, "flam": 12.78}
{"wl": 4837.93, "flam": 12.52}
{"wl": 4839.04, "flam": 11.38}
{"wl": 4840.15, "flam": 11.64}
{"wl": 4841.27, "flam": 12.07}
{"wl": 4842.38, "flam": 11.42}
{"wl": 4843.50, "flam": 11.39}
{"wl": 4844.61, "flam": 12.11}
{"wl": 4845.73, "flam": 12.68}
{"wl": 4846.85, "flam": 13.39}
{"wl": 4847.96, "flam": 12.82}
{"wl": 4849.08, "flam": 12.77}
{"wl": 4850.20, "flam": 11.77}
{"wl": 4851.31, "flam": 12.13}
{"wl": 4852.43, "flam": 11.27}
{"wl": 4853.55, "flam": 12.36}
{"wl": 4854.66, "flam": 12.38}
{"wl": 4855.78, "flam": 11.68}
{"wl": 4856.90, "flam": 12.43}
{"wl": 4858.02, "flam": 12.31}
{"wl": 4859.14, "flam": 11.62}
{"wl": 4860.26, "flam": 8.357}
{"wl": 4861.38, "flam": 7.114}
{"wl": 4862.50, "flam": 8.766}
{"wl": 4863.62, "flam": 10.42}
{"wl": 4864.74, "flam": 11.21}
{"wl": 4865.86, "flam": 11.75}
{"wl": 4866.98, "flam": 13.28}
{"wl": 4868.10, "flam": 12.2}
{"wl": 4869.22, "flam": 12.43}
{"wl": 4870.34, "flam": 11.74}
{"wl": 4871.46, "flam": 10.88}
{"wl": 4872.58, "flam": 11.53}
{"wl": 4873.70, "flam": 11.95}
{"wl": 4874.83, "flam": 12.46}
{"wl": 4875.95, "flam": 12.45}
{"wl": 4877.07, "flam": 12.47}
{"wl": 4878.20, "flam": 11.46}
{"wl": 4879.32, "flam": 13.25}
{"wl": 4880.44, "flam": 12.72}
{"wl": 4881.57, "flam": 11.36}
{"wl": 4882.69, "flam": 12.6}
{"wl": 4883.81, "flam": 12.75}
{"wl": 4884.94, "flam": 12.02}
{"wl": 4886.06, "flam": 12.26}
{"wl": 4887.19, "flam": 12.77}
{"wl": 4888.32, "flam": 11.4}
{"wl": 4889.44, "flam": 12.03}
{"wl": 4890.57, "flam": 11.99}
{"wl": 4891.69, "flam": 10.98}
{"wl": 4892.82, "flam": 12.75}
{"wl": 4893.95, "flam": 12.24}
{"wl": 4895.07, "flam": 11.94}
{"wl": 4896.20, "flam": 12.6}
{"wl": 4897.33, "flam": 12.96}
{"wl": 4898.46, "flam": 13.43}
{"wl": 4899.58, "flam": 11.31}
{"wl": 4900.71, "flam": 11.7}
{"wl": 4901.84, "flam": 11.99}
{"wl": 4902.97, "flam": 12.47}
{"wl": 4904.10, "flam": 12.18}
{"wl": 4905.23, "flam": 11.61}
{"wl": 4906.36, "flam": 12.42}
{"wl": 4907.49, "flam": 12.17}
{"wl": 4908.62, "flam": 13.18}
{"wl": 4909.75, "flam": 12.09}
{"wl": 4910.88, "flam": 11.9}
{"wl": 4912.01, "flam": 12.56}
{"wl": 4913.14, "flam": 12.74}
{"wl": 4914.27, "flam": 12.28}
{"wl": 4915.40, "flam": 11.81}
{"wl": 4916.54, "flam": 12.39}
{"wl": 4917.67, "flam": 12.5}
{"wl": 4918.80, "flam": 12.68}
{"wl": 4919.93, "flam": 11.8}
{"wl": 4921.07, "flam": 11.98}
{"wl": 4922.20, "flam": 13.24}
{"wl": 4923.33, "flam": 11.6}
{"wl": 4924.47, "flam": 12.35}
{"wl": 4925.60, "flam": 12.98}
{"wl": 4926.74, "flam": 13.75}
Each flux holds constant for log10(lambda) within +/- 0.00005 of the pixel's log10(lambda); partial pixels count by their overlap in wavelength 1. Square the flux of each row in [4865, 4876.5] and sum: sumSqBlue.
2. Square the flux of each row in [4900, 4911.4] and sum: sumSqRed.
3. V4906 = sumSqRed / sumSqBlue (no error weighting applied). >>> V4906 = 1.0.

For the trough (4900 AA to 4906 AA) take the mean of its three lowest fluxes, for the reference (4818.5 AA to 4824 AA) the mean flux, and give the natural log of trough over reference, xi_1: -0.017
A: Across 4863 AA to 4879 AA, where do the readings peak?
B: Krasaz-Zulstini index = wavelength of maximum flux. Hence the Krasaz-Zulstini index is 4866.98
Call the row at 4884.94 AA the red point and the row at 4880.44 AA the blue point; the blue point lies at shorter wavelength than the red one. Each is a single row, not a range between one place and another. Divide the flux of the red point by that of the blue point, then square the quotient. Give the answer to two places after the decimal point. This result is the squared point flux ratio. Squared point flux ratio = 0.89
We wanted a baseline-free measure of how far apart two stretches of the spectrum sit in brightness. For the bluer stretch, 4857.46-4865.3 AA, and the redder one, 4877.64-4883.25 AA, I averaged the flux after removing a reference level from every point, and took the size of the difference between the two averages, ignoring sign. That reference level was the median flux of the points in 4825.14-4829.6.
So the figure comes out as 2.31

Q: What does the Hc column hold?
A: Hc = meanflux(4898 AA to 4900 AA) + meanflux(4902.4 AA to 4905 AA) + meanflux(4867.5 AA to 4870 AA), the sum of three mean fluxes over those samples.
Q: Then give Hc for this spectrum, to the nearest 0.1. 37.0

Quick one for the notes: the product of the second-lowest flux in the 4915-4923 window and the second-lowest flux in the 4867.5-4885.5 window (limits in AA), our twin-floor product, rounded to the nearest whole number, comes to 134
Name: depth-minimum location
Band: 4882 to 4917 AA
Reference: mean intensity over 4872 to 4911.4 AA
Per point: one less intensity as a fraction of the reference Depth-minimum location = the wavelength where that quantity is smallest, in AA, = 4898.46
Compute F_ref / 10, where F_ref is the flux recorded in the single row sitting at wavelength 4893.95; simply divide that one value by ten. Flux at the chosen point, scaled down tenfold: 1.224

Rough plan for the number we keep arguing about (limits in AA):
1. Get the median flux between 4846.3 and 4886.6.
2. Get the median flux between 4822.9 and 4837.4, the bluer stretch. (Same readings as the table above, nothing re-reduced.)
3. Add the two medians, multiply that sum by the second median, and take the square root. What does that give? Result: 17.6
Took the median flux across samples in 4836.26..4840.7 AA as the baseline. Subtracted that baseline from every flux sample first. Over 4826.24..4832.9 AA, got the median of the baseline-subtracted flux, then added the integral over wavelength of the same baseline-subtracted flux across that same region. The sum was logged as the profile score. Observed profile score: 4.1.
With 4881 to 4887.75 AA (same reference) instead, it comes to 1.8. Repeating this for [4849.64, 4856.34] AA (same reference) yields -1.1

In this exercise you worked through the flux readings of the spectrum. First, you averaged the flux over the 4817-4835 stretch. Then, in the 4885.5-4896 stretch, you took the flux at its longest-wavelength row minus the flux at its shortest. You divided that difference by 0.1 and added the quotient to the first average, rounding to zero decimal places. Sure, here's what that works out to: 9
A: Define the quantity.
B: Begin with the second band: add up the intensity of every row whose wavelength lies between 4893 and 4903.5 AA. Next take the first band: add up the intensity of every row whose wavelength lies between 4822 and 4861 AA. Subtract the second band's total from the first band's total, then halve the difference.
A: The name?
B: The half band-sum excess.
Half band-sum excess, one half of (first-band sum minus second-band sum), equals 156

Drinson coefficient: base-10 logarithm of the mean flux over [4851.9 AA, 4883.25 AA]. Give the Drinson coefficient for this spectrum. 1.064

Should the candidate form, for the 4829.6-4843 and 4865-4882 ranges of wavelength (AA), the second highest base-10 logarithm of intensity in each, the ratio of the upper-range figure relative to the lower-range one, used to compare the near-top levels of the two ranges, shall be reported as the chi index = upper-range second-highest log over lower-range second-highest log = 1.01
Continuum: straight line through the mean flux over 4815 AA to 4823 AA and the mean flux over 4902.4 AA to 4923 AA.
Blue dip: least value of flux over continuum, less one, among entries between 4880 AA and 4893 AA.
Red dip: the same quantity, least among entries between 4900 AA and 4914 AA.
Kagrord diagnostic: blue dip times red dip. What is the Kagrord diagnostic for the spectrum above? 0.006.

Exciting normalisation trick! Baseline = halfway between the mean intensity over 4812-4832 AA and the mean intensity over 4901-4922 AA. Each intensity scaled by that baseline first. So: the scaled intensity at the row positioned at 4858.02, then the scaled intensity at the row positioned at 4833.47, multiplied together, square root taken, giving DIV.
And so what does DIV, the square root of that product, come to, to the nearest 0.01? 1.01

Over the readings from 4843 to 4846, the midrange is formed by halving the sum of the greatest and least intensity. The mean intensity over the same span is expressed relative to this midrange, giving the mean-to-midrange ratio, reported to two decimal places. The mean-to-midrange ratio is 1.00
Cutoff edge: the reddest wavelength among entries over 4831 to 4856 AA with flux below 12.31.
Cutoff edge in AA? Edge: 4855.78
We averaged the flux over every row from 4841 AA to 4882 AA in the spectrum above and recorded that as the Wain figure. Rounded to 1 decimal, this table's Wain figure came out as 11.7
